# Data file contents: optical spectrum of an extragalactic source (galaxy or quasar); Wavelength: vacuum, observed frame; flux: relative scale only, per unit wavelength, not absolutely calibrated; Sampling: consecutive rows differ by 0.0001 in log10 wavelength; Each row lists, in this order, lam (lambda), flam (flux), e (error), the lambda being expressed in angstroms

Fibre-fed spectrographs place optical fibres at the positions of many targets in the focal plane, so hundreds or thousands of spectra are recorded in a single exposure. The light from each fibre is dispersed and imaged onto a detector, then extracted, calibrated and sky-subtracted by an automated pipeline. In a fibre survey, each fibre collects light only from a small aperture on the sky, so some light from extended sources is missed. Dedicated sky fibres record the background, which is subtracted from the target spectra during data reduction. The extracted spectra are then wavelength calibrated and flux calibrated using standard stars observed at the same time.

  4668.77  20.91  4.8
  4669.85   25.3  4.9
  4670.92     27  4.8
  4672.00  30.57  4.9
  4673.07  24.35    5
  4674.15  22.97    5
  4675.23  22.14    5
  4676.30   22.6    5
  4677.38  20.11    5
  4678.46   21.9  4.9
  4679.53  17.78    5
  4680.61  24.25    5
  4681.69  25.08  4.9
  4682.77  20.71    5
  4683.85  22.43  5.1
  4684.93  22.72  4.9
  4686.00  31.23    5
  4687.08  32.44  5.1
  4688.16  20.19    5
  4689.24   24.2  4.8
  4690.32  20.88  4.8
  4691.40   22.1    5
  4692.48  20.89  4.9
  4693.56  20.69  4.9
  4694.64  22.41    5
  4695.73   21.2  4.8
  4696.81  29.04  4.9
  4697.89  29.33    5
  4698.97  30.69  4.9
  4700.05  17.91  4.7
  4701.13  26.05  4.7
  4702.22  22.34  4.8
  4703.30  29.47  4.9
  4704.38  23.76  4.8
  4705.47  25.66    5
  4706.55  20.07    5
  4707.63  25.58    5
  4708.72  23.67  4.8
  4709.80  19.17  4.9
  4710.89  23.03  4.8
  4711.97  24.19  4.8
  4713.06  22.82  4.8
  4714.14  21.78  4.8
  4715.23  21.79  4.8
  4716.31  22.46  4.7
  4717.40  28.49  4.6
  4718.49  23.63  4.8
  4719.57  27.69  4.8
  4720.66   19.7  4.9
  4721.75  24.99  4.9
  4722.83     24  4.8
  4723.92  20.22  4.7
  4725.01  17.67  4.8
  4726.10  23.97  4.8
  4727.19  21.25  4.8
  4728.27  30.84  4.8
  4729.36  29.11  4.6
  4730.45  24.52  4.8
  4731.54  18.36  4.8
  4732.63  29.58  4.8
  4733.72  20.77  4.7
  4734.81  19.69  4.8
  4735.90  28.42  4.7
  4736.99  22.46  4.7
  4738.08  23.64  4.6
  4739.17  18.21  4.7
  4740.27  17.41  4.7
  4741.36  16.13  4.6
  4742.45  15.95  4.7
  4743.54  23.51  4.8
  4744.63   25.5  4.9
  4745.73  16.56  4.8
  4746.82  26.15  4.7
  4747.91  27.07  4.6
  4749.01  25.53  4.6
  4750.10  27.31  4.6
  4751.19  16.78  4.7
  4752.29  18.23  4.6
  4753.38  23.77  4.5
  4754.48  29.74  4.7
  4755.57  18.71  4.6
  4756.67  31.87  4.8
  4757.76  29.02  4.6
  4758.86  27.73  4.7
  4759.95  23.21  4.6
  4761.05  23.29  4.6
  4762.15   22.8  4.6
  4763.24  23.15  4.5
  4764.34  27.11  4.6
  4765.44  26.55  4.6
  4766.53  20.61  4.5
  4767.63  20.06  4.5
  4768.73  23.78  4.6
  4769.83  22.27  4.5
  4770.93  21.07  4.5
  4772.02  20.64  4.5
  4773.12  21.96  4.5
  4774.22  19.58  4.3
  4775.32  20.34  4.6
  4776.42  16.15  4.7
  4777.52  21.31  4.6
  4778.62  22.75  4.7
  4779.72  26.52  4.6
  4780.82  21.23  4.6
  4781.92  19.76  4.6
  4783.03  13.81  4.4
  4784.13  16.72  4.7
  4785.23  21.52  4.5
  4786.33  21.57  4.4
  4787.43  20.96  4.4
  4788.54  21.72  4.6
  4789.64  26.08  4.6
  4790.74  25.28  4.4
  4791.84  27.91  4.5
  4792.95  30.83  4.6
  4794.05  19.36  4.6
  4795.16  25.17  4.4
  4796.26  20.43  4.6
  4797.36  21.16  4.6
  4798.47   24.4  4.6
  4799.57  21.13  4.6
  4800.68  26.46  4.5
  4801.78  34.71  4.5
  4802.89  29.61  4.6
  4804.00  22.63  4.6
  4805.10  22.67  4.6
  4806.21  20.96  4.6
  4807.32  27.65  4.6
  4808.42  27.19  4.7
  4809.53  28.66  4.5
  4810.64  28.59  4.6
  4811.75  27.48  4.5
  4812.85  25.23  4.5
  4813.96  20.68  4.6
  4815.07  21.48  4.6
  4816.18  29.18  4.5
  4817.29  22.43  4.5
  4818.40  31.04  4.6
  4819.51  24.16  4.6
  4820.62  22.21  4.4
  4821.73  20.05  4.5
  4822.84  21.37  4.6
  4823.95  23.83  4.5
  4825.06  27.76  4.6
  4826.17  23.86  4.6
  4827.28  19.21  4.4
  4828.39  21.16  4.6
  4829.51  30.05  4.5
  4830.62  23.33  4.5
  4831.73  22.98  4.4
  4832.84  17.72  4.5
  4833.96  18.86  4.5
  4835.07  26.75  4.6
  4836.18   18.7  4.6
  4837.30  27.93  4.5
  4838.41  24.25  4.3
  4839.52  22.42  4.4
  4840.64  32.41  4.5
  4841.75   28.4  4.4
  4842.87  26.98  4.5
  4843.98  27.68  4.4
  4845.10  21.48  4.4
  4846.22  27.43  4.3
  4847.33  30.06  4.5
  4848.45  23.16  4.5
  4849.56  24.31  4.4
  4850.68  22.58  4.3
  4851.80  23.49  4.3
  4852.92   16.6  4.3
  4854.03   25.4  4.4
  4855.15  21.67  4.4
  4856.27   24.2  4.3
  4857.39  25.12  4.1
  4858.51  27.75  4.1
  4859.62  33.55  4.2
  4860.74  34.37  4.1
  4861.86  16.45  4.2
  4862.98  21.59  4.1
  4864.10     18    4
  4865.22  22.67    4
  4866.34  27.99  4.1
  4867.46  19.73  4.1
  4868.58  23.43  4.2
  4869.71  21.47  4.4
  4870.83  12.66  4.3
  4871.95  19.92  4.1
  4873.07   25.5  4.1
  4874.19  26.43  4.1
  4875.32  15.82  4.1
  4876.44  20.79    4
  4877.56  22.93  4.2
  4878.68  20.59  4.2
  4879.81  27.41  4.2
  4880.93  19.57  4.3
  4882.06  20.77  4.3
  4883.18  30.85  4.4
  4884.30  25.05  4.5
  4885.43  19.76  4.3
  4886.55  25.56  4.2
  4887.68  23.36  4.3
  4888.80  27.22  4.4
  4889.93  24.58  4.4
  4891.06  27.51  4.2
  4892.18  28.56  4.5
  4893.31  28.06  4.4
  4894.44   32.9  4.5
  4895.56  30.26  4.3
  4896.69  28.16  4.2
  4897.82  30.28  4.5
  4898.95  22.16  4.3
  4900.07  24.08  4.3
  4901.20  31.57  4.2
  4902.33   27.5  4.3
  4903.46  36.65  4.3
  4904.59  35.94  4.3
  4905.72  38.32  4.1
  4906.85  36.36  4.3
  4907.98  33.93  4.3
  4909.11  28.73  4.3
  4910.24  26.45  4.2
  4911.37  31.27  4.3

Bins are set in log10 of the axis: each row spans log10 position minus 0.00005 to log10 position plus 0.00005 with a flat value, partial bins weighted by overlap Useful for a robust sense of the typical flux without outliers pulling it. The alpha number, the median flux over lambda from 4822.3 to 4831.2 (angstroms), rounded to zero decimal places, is 24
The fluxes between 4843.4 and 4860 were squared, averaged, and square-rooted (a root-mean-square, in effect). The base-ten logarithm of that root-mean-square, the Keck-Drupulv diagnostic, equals 1.40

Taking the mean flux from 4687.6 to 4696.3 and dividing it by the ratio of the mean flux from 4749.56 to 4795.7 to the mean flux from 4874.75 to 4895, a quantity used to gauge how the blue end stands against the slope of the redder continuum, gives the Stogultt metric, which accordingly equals 23.2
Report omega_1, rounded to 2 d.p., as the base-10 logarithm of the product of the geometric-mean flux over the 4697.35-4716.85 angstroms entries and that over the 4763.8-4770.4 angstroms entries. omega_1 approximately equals 2.74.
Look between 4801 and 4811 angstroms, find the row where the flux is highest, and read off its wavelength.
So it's 4801.78 angstroms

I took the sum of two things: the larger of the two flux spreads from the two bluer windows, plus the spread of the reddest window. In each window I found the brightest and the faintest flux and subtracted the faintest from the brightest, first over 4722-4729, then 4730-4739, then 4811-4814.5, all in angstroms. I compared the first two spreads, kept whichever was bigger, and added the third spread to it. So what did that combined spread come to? 20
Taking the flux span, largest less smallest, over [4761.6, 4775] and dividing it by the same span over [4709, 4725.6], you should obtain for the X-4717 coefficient 0.70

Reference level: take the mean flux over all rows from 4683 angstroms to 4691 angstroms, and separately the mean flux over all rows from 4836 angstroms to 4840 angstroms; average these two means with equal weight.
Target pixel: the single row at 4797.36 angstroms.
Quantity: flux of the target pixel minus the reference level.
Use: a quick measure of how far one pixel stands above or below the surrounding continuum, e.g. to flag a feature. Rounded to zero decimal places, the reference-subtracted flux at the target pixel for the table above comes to -3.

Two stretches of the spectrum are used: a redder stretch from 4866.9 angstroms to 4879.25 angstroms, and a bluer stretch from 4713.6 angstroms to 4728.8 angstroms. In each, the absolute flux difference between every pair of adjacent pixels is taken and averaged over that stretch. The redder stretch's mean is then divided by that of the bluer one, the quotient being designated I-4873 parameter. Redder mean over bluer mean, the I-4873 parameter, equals 1.1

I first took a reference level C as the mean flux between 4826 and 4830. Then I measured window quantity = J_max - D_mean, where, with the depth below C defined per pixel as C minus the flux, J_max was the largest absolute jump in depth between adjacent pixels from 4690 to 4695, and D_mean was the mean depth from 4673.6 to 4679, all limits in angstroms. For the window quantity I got 0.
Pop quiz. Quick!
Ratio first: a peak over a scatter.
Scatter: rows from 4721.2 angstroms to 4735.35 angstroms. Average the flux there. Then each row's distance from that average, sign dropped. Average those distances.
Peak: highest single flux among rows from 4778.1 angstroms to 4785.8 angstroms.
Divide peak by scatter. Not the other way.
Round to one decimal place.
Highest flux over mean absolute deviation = 7.6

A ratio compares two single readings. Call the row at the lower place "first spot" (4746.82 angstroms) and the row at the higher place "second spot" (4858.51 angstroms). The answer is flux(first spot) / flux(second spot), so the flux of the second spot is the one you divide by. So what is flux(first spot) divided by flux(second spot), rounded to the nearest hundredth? 0.94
